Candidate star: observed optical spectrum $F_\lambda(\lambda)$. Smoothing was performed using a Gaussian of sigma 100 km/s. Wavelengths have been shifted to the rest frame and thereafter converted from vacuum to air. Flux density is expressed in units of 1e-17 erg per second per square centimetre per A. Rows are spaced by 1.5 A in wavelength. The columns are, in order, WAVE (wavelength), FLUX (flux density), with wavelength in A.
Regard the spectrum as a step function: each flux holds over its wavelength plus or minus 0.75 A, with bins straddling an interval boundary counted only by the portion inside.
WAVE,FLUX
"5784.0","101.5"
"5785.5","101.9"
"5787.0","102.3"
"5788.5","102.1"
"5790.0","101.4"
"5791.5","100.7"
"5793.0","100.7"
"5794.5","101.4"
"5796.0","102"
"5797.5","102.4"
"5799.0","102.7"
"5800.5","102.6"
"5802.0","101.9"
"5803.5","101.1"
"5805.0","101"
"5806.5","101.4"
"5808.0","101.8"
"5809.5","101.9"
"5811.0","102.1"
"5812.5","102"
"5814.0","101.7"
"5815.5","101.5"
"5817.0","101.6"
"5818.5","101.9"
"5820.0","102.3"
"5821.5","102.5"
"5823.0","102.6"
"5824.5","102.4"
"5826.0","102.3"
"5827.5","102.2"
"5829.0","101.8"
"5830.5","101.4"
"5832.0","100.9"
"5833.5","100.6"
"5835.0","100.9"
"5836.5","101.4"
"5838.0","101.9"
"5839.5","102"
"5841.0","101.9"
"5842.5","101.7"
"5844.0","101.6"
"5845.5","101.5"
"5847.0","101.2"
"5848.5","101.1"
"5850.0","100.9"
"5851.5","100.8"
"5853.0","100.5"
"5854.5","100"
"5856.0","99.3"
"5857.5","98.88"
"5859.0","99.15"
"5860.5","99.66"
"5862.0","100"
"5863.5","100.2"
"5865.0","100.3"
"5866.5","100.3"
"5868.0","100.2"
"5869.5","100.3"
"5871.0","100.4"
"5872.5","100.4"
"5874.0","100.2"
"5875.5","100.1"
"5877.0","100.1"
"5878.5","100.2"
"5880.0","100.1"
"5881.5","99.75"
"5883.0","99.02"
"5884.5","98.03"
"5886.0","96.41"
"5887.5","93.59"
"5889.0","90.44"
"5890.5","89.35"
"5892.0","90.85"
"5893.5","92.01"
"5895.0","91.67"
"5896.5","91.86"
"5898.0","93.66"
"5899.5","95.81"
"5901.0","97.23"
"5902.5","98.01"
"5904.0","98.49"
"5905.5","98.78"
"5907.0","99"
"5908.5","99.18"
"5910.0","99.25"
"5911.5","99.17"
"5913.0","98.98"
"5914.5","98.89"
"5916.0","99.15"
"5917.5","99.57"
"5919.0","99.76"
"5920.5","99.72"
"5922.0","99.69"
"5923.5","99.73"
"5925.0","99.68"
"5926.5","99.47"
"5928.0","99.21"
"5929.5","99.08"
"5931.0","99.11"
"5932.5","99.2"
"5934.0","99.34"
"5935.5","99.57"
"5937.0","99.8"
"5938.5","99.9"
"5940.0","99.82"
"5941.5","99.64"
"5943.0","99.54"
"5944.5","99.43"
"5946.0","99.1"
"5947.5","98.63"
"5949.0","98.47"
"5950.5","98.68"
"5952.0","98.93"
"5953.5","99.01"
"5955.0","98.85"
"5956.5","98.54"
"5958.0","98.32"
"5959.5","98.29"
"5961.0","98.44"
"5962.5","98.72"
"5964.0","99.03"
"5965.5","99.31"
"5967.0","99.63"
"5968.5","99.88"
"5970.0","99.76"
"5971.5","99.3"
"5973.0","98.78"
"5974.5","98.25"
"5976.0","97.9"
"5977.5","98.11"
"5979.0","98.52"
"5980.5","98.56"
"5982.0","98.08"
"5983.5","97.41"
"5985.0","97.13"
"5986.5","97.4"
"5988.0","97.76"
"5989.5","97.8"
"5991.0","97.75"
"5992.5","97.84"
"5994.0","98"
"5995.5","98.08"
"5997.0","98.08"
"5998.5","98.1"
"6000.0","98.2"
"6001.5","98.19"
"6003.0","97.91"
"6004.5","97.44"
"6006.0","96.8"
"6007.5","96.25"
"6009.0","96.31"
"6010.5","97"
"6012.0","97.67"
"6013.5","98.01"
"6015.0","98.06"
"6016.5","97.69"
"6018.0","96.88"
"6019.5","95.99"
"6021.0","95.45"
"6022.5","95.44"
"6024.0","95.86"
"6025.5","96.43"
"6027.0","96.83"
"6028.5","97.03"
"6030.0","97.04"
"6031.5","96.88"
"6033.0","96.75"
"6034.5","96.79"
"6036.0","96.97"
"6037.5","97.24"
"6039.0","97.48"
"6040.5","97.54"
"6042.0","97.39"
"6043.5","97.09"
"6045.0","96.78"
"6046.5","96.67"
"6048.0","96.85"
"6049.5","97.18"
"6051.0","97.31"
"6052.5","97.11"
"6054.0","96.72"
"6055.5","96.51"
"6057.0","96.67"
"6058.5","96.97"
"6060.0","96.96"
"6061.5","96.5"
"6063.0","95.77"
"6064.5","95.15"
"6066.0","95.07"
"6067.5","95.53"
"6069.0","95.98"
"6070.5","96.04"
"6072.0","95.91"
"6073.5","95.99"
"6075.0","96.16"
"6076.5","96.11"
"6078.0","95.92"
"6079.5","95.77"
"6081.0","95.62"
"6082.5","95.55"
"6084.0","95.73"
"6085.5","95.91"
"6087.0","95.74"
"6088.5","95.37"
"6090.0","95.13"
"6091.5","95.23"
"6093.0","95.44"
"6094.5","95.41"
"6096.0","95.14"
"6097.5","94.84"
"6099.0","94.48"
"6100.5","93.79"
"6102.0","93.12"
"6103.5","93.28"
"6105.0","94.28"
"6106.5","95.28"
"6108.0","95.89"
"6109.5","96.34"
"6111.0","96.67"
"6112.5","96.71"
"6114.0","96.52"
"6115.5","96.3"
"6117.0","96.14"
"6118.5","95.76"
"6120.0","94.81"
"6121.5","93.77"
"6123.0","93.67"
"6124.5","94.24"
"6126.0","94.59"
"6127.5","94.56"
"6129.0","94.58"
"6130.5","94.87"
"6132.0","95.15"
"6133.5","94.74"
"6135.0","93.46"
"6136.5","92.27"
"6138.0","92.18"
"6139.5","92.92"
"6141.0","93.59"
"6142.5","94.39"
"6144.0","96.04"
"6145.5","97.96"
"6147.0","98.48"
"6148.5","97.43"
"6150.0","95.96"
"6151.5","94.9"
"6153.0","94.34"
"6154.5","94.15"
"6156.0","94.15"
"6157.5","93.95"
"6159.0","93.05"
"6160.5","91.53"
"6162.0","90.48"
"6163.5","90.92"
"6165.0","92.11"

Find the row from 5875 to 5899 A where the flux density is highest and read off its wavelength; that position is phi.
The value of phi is 5878.5 A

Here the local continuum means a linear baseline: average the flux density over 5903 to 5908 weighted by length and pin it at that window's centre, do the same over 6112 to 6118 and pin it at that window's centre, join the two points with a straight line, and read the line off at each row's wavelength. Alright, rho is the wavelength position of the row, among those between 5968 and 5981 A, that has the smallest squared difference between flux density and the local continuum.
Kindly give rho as 5976.0 A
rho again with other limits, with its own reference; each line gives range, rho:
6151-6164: 6151.5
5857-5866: 5859.0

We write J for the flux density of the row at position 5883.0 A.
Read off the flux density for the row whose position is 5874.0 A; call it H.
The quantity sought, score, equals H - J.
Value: 1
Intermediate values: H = 100.2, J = 99.02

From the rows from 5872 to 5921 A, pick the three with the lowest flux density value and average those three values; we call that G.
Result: 90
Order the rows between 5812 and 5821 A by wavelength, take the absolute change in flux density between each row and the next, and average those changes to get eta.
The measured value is 0.26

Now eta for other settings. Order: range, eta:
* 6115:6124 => 0.53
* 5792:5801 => 0.42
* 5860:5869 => 0.15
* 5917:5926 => 0.07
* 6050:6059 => 0.25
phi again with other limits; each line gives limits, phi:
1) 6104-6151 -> 6147.0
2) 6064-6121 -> 6112.5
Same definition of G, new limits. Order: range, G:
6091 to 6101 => 94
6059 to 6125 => 93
